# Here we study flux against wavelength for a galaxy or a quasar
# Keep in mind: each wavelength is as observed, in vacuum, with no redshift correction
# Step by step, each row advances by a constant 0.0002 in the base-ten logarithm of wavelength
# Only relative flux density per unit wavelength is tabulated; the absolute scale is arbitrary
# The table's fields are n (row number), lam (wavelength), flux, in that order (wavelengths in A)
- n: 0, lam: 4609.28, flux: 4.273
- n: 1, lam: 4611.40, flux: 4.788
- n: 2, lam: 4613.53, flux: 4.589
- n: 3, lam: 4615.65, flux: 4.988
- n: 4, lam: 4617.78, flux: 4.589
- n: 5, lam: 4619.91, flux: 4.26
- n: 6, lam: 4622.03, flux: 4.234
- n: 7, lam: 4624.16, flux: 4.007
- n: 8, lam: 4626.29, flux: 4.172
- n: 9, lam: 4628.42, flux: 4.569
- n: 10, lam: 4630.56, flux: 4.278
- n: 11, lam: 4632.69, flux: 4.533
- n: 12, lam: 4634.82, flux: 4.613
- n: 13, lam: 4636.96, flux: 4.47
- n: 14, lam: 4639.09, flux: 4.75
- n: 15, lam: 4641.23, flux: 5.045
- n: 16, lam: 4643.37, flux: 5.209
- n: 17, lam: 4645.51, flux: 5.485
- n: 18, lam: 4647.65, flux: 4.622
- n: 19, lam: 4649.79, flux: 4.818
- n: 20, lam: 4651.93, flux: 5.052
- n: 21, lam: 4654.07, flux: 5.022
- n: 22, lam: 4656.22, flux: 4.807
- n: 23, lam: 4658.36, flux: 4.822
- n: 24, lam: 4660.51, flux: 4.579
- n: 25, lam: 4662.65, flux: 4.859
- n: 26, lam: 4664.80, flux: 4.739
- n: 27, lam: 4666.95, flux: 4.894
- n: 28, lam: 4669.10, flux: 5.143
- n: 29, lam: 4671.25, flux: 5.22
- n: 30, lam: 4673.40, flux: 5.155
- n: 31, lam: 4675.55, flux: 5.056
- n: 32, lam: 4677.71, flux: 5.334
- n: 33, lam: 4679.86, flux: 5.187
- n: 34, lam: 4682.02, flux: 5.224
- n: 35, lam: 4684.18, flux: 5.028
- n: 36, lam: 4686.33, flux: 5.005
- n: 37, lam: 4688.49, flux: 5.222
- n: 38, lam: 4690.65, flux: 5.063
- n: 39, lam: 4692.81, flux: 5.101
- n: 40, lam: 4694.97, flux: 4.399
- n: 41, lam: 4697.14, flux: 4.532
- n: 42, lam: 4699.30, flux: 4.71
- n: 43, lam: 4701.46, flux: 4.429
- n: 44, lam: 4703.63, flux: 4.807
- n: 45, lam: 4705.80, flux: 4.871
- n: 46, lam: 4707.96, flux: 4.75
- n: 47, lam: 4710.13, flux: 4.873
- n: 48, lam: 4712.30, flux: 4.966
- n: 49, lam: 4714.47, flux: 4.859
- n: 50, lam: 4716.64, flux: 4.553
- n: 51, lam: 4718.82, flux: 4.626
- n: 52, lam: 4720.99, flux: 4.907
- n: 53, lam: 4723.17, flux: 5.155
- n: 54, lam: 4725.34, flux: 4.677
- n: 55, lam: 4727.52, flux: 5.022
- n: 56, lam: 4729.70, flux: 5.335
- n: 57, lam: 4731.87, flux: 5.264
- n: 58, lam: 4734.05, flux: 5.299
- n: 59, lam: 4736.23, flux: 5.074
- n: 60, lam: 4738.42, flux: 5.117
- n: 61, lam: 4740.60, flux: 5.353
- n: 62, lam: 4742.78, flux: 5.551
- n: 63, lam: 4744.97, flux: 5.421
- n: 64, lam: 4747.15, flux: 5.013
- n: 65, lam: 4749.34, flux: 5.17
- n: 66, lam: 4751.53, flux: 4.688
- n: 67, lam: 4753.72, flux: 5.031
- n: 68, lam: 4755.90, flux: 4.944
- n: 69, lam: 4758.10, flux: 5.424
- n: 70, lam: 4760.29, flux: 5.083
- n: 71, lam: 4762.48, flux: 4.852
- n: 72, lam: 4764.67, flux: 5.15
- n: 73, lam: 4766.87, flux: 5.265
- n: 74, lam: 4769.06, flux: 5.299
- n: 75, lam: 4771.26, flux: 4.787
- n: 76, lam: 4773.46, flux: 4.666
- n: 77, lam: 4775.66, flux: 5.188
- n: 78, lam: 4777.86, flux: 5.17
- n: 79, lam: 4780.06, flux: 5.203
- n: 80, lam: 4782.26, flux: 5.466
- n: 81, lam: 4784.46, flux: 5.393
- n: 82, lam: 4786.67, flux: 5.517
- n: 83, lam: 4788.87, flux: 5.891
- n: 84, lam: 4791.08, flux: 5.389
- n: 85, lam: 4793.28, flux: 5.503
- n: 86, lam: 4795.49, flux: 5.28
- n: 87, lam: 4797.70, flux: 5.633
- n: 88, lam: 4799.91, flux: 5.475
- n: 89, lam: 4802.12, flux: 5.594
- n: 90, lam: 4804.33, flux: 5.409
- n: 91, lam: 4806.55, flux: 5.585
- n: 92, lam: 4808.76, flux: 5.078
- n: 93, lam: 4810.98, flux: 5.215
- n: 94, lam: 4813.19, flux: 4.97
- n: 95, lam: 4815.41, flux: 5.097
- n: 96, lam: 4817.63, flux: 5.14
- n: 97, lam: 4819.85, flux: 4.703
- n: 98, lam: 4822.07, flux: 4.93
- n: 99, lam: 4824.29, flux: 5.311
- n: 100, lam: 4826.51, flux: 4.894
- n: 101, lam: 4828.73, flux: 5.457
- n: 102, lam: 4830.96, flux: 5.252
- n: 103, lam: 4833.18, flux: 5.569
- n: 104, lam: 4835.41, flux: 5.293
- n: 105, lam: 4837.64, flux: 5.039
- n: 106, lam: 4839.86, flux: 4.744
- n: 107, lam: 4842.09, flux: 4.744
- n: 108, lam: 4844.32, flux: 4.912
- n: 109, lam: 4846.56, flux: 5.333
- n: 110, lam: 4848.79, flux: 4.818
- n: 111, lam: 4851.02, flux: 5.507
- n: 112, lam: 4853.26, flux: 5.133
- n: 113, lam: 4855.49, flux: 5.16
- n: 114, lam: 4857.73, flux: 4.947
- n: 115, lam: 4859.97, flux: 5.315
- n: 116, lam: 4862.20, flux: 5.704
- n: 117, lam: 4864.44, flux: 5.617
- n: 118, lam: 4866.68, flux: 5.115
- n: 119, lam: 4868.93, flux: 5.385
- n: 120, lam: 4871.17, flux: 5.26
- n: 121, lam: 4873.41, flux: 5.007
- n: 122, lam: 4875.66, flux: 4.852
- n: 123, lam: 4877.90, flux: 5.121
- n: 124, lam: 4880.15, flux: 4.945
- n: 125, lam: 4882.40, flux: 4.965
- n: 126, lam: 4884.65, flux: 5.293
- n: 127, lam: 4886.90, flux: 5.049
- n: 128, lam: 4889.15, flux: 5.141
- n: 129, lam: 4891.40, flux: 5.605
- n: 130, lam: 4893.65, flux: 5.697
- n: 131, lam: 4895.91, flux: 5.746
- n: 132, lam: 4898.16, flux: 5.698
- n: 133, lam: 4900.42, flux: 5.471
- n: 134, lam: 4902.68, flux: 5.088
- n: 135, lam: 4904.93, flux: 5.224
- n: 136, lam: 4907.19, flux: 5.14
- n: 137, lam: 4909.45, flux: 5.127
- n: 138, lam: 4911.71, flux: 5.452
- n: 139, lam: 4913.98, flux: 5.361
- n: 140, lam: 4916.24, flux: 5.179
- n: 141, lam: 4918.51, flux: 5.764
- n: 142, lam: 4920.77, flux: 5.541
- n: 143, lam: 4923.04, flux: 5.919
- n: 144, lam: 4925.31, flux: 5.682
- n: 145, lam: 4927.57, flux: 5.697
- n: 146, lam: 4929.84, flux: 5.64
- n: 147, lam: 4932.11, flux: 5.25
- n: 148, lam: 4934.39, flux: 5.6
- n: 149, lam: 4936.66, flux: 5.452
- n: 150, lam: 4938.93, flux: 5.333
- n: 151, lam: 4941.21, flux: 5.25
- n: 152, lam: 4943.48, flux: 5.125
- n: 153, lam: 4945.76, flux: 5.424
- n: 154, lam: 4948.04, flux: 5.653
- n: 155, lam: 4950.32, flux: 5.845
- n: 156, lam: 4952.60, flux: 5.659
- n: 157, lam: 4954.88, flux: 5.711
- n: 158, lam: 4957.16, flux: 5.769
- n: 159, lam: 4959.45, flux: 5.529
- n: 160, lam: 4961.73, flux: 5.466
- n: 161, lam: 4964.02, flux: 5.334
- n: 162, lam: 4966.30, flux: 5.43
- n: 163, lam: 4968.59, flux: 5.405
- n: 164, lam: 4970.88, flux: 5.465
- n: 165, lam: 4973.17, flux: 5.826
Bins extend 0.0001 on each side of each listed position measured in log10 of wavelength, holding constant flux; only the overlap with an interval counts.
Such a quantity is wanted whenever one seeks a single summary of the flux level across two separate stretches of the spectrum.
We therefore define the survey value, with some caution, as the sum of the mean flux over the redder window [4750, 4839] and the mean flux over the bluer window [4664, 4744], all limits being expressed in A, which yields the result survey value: 10.21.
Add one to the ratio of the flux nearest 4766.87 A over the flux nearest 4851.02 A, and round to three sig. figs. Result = 1.96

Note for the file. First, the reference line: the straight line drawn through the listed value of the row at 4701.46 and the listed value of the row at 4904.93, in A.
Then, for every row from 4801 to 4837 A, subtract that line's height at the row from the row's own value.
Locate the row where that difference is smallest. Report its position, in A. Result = 4819.85 A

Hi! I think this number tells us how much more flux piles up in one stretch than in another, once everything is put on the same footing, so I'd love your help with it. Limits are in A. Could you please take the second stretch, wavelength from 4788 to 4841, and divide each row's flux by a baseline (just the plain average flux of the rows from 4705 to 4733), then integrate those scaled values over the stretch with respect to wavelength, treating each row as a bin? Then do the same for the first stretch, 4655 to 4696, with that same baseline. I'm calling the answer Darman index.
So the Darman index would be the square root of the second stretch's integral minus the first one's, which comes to 3.9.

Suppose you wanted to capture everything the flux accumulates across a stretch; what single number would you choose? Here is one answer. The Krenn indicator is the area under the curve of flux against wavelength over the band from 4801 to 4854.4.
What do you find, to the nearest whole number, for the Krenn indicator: 275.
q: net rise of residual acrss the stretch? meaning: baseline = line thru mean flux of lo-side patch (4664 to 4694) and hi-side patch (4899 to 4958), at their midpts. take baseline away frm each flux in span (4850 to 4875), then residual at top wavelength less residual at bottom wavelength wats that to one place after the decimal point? -0.5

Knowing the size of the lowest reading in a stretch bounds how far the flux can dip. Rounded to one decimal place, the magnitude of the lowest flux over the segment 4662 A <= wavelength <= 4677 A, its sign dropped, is 4.7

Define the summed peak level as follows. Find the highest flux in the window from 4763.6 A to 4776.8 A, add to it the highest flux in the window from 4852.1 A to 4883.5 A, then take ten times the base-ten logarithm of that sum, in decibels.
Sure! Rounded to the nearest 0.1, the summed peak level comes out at 10.4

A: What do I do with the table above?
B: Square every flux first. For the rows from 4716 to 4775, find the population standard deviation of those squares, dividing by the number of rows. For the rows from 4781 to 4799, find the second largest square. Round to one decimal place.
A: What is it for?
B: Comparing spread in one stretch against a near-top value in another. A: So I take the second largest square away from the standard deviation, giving -29.0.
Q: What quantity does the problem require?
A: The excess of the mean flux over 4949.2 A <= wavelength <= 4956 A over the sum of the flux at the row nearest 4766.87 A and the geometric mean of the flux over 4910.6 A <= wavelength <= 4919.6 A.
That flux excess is -4.96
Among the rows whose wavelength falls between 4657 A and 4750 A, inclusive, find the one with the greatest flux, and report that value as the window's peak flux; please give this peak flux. 5.551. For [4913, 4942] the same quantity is 5.919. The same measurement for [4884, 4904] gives 5.746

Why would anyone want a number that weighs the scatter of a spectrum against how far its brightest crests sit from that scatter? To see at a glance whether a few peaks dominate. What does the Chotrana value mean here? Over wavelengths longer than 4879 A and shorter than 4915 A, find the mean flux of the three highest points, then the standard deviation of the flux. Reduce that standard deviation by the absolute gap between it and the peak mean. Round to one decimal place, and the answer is -5.2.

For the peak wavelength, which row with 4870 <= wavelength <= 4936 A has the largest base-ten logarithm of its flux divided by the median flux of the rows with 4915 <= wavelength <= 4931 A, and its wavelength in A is 4923.04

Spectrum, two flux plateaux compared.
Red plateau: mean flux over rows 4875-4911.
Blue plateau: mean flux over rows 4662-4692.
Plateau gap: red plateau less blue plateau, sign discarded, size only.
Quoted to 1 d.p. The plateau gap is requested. 0.2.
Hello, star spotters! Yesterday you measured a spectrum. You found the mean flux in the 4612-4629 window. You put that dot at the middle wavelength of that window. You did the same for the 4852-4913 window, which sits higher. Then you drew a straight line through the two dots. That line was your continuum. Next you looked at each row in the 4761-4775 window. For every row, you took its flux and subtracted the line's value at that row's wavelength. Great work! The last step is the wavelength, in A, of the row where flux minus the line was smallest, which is 4773.46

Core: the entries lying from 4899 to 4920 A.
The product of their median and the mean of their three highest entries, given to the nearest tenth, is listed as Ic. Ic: 29.1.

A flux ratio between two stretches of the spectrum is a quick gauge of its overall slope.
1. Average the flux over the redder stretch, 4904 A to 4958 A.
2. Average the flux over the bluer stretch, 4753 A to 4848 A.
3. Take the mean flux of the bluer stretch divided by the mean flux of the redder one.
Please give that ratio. 0.948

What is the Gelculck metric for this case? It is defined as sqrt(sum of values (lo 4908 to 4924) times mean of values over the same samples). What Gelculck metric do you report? 14.5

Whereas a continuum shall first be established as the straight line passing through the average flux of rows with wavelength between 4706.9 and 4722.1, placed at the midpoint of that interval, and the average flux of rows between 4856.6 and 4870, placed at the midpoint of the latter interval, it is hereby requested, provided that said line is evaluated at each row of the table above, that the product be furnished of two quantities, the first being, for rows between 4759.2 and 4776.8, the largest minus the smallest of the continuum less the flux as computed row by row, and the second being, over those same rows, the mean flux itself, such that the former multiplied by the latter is 3.27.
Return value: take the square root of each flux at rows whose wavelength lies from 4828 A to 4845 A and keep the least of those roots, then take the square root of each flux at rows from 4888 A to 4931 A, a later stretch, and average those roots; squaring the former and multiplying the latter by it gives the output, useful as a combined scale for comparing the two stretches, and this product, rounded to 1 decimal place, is 11.1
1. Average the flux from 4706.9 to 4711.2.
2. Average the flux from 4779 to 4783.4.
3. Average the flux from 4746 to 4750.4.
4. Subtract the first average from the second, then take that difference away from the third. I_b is 4.6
